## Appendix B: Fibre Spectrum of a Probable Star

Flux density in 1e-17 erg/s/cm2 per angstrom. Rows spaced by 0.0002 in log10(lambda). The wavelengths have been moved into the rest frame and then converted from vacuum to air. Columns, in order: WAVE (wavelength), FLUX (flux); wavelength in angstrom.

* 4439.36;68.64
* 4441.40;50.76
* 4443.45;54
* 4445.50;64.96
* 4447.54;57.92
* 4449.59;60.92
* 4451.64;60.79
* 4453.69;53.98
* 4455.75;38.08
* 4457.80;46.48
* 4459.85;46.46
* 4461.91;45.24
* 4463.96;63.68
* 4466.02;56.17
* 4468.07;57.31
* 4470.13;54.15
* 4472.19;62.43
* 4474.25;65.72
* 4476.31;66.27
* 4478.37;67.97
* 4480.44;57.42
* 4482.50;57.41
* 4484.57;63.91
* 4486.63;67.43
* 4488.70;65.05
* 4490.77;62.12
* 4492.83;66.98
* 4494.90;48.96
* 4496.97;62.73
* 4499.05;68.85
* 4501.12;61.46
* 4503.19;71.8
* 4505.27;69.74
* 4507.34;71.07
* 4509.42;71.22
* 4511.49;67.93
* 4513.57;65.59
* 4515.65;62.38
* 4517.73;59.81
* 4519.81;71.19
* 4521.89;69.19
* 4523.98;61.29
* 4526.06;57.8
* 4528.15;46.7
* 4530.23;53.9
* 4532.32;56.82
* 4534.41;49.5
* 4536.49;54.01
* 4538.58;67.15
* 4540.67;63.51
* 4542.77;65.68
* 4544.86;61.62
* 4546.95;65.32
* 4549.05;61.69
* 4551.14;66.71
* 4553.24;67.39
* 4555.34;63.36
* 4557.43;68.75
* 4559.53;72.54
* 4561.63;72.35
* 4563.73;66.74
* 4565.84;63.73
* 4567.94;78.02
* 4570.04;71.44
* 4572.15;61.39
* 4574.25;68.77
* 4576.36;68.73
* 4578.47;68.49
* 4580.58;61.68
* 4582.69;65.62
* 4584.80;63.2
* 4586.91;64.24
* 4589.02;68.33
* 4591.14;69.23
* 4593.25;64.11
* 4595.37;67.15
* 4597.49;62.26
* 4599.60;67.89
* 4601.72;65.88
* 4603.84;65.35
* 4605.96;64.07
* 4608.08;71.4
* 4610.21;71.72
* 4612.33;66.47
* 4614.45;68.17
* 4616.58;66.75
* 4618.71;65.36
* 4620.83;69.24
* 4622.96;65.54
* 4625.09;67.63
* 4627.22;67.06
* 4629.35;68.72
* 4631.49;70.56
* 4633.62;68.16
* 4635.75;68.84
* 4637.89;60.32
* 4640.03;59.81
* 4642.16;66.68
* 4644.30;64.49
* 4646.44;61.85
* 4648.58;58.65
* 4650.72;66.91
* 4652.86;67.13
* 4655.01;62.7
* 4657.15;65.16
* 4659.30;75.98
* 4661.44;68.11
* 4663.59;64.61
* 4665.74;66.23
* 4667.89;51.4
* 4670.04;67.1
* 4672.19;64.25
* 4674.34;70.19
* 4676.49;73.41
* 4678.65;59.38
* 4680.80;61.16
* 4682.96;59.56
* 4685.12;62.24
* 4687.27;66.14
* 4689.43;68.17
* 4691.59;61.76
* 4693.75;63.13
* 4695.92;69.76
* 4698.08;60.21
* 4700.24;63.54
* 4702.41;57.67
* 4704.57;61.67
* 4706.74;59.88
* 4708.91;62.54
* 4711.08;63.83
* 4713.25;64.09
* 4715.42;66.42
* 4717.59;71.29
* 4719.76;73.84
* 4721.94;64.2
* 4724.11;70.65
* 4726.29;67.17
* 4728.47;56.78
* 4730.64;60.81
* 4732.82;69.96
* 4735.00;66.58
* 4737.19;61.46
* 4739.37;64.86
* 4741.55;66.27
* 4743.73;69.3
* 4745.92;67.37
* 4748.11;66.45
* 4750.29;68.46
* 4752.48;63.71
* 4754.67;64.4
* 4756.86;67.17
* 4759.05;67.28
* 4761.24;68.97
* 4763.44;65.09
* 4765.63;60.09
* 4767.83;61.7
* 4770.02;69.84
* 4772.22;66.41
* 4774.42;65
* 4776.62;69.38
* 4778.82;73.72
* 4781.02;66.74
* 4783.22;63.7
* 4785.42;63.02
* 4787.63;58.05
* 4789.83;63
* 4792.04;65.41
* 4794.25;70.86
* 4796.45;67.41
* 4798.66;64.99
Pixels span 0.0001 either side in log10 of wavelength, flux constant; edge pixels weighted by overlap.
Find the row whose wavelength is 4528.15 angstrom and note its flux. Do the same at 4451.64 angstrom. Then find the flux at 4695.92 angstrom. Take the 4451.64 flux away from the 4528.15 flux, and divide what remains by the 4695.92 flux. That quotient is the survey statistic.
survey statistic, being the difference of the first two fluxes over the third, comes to -0.20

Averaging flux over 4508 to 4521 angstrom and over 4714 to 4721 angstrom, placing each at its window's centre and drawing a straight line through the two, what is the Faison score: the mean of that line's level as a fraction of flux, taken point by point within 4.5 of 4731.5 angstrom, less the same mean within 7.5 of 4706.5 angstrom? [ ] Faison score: -0.02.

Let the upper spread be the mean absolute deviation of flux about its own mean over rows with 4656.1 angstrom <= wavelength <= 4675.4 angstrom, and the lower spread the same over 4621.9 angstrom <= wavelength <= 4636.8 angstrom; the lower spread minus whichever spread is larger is -2.9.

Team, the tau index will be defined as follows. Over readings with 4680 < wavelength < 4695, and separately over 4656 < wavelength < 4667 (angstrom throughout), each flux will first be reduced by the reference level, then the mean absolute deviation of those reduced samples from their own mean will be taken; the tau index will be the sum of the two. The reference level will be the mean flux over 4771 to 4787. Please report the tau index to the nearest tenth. 5.5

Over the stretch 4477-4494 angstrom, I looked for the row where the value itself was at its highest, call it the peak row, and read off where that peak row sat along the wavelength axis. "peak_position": 4478.37 angstrom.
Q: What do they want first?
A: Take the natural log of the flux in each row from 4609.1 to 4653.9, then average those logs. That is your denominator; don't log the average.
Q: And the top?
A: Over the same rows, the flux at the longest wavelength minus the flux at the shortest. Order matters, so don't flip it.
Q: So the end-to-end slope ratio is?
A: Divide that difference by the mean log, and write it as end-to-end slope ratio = -1.1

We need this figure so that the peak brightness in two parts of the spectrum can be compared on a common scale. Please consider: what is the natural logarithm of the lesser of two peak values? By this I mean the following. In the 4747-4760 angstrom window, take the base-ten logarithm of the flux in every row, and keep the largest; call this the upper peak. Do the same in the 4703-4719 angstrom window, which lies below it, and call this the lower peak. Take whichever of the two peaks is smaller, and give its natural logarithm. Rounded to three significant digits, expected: 0.607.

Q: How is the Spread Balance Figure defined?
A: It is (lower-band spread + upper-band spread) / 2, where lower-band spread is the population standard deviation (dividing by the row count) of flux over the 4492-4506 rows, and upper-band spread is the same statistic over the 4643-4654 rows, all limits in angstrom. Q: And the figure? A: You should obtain 5.2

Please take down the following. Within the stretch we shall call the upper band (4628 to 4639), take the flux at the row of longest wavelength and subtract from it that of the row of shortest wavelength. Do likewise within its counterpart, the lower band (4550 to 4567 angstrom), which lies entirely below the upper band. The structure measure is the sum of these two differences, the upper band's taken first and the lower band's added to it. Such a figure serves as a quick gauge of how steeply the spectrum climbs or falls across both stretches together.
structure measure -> -11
